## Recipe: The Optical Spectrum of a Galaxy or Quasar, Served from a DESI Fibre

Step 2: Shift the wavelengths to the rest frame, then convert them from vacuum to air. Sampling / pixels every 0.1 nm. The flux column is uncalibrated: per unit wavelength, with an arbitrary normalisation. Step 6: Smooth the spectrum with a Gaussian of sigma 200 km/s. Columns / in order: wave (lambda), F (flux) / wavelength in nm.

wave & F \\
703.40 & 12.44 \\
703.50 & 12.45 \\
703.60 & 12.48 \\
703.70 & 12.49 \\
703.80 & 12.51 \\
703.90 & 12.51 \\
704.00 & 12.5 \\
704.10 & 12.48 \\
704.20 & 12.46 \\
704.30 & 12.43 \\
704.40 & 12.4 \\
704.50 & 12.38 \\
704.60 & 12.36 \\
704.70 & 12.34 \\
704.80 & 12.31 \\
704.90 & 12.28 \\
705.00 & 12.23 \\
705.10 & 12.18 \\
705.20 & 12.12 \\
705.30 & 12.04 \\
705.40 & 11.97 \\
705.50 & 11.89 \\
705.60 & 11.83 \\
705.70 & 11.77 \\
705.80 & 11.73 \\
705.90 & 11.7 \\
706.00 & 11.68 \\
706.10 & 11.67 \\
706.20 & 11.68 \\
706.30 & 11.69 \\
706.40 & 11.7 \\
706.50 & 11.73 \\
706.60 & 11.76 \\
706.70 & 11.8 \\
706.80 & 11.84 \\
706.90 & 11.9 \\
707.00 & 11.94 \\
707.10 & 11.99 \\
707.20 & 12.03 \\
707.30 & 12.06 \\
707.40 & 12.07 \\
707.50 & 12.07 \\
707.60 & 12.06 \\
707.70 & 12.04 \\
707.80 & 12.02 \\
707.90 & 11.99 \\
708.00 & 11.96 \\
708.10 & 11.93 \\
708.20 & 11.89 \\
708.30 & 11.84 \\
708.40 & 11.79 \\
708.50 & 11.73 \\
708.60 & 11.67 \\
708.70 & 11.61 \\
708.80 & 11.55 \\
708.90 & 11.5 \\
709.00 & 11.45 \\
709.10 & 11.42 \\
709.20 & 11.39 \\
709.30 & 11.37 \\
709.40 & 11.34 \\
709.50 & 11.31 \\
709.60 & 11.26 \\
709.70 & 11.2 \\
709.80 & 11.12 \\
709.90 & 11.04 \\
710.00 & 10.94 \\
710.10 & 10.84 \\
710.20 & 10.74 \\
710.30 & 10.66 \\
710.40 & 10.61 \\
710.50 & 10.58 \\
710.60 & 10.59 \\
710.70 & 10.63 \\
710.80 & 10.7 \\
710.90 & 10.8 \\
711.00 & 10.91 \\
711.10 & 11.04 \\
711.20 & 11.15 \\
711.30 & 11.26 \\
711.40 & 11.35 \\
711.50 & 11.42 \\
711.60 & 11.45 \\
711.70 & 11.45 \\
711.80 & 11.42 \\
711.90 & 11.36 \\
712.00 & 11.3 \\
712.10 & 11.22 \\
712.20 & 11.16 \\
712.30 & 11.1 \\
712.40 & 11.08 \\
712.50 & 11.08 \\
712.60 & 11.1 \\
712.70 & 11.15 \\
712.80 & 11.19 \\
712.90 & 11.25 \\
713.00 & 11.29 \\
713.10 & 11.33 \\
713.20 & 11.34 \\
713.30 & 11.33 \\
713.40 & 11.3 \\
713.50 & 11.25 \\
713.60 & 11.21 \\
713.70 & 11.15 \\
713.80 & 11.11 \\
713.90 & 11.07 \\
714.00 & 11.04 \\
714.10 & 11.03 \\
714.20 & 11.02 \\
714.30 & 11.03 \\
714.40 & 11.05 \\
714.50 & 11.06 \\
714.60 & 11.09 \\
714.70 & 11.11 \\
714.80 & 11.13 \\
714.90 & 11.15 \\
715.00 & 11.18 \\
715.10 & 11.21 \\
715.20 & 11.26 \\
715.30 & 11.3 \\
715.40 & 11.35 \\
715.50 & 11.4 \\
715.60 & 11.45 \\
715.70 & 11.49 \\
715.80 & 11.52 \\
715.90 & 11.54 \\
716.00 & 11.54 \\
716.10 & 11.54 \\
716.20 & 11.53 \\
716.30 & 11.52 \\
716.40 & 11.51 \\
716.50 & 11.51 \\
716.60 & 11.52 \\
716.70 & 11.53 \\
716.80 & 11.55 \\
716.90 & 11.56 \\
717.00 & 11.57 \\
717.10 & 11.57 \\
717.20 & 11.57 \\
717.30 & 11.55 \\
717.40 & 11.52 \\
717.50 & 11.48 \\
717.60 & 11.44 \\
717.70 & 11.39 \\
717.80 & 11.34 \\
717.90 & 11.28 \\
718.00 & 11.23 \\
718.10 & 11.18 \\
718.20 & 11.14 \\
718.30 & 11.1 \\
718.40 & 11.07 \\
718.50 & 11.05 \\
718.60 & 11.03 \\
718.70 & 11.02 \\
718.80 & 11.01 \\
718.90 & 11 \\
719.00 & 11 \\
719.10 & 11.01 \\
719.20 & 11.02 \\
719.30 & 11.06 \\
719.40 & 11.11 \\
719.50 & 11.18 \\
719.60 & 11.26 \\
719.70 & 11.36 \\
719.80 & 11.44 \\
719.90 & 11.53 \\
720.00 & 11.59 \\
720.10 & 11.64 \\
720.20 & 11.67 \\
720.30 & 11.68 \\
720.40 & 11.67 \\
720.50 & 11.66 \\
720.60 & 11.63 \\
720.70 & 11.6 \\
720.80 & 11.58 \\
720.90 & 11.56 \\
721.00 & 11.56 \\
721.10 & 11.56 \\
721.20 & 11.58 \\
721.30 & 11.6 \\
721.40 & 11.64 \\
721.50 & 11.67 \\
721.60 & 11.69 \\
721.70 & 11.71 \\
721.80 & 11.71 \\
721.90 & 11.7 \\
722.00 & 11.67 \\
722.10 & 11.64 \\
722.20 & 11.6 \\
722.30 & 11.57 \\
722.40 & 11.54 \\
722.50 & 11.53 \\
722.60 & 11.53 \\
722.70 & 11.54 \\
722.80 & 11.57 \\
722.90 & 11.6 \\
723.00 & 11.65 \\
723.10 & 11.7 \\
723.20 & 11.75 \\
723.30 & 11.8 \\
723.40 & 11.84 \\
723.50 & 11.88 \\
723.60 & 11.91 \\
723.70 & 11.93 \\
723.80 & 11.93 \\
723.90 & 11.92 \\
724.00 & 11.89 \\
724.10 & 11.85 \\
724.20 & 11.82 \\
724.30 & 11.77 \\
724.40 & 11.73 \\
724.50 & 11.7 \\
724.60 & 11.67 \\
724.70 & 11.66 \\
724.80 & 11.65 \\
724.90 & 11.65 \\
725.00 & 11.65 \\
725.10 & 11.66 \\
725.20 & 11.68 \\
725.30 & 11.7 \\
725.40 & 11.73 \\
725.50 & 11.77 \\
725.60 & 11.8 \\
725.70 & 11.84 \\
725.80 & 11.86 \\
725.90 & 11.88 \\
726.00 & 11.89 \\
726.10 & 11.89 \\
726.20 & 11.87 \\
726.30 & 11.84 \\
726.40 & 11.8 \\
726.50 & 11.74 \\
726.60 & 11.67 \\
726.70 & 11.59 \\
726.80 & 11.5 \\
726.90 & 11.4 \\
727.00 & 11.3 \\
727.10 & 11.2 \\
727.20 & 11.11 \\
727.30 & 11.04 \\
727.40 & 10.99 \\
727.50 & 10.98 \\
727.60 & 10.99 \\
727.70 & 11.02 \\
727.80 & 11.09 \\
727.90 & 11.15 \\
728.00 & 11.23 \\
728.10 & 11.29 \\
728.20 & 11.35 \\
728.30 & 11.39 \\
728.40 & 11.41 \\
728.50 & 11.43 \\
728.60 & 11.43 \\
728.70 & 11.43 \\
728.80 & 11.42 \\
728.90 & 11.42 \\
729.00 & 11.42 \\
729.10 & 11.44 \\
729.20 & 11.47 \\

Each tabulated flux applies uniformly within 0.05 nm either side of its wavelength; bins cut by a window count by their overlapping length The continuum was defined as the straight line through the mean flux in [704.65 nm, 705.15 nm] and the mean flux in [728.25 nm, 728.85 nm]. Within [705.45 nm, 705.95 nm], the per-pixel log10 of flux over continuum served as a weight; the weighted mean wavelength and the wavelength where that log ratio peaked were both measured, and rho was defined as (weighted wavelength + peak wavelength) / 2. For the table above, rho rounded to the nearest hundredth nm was 705.61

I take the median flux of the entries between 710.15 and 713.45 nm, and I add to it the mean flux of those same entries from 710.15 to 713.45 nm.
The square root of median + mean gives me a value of 4.72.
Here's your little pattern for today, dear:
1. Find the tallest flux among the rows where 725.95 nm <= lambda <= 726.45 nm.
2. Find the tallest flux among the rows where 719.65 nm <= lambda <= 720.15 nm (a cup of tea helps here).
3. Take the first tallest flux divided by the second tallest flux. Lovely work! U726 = 1.02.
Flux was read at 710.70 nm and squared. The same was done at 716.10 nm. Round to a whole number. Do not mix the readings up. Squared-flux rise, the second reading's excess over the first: 20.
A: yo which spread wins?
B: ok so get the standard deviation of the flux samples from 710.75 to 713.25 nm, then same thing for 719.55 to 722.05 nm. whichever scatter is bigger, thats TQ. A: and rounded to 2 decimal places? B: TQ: 0.19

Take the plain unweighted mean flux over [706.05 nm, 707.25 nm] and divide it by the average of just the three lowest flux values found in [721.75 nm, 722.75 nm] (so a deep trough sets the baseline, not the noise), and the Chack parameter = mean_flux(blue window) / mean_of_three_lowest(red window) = 1.02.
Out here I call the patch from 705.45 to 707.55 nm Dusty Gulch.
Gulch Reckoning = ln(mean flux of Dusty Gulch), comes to 2.47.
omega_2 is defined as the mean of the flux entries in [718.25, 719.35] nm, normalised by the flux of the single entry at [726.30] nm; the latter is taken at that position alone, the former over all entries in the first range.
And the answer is 0.93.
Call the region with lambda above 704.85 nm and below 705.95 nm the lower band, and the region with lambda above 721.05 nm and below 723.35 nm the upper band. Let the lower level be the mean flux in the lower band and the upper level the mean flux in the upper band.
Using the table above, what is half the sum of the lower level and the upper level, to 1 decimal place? 11.8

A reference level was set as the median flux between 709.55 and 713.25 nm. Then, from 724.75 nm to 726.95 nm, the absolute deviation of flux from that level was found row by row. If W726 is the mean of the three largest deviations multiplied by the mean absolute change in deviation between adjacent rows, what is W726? 0.026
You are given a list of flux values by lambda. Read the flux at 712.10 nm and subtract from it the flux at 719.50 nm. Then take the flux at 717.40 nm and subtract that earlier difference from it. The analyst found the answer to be 11.5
